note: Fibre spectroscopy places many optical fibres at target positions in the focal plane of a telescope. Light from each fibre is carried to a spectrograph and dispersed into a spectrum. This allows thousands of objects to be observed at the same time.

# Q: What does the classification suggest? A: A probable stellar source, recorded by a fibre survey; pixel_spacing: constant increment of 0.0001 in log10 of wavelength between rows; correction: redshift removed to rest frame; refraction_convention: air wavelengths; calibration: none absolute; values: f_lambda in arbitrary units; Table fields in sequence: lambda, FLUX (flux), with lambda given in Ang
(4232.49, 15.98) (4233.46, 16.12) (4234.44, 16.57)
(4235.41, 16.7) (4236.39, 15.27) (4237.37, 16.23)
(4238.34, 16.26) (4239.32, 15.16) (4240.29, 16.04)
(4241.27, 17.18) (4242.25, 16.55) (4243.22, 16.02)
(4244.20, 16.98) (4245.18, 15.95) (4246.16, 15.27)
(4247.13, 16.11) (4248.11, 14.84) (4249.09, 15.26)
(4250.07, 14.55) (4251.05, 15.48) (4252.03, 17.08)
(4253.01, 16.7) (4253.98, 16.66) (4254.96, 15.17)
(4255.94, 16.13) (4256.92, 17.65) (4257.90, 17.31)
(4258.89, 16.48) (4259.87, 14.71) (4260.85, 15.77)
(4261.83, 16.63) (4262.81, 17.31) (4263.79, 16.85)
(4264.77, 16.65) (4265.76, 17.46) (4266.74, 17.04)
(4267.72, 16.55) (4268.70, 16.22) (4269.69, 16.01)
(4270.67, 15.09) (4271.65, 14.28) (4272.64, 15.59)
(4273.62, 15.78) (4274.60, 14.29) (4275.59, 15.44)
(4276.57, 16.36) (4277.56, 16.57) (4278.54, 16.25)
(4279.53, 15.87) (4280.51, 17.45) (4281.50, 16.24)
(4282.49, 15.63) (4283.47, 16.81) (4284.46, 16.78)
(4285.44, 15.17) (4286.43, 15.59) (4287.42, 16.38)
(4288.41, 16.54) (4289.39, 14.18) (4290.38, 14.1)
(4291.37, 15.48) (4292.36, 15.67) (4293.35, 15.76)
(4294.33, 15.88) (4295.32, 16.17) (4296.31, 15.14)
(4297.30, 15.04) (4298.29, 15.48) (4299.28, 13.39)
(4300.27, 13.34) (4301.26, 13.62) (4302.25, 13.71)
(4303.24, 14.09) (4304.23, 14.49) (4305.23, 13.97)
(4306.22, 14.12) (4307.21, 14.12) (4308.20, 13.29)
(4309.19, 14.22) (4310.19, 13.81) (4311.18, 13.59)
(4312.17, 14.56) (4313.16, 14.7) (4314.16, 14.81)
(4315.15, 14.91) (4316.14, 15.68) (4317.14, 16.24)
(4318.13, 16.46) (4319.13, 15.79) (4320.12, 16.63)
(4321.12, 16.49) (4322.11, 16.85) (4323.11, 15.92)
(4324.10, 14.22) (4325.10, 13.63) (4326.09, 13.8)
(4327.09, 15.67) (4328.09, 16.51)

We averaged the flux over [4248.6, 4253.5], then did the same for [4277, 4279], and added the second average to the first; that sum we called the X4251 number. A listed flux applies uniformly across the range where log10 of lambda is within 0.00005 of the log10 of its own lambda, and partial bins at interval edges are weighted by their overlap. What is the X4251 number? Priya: 32.2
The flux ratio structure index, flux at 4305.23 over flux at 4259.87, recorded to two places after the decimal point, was 0.95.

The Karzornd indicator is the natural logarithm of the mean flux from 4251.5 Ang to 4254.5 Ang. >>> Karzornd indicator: 2.82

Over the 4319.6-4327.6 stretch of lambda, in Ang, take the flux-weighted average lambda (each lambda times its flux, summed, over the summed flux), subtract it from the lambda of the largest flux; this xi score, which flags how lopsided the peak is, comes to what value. -1.4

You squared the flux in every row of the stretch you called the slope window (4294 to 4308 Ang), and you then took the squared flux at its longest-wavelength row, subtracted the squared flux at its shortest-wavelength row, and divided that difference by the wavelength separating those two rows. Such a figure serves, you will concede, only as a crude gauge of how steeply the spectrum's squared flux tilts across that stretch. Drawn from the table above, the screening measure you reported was -4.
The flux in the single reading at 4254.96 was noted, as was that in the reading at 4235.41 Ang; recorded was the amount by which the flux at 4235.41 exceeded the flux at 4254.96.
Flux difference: 1.5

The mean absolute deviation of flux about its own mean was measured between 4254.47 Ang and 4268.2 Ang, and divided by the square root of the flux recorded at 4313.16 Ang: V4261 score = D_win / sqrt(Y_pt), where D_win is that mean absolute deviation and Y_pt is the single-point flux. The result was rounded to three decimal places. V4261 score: 0.167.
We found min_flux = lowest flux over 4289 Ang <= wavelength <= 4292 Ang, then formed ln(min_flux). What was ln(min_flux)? 2.65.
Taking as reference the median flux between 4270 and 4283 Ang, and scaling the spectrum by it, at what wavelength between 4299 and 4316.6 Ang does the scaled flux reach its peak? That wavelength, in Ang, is 4316.14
